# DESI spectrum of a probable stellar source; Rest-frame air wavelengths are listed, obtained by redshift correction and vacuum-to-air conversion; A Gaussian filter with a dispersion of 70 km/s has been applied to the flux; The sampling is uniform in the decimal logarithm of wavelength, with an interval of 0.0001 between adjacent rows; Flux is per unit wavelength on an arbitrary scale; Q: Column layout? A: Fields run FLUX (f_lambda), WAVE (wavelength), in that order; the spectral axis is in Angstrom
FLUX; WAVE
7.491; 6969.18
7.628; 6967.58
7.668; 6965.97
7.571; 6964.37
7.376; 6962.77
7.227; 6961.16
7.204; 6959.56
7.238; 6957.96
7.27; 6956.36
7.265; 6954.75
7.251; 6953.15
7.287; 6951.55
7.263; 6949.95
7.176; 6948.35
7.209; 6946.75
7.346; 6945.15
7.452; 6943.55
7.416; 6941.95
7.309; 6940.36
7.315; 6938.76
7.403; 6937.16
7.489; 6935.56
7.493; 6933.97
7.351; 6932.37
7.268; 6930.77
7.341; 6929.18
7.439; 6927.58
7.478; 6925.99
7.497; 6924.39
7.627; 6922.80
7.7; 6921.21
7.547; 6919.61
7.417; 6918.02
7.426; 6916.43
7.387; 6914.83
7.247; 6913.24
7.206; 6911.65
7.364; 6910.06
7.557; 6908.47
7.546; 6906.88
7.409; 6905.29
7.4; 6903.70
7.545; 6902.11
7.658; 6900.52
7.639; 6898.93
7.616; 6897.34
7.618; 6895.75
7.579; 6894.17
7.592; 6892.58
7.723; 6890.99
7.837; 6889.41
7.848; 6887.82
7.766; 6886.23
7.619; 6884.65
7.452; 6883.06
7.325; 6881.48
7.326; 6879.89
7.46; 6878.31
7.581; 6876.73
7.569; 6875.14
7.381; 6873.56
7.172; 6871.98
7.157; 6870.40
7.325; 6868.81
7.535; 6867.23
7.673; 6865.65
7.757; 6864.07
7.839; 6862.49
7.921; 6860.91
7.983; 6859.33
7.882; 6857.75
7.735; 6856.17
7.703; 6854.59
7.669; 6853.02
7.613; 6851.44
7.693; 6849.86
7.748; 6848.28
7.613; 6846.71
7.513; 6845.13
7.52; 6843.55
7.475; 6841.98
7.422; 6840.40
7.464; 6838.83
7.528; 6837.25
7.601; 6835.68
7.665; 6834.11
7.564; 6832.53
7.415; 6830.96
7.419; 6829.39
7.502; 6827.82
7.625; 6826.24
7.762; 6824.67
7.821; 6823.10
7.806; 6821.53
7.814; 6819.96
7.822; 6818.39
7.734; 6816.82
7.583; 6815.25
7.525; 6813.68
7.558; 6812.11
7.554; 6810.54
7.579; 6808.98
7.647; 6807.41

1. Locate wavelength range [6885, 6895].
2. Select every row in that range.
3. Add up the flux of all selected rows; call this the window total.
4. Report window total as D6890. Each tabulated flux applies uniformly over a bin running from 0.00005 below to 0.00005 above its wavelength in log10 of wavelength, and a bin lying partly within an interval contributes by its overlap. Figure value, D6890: 46.3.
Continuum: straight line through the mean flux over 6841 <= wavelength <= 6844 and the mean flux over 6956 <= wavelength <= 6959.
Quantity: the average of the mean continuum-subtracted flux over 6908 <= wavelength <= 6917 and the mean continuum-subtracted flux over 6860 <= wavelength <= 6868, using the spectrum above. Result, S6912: 0.15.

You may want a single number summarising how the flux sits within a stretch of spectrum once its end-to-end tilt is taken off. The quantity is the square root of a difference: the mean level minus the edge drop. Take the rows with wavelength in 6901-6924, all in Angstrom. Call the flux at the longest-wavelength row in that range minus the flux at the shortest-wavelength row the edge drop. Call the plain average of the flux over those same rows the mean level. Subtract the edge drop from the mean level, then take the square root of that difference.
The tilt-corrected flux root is 2.72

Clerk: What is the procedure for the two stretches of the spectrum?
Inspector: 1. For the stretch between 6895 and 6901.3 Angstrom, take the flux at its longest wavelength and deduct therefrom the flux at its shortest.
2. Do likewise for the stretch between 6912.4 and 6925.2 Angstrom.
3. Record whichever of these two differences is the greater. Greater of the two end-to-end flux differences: 0.25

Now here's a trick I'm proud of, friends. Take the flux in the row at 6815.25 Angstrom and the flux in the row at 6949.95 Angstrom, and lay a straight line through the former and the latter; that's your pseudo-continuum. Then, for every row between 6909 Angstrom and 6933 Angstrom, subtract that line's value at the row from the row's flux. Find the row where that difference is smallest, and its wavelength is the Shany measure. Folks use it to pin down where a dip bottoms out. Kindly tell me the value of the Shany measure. 6911.65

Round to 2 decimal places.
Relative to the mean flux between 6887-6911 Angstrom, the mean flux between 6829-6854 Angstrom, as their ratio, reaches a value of 1.00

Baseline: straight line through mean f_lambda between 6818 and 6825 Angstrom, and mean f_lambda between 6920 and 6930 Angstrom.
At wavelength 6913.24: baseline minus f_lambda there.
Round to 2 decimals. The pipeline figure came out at 0.30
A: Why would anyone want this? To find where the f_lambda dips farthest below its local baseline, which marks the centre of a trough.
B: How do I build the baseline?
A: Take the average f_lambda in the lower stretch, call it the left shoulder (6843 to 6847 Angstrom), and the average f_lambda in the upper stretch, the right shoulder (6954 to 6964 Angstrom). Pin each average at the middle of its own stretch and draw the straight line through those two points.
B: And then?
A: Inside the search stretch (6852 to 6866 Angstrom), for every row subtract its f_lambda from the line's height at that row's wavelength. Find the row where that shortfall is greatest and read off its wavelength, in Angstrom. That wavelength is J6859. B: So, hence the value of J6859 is 6853.02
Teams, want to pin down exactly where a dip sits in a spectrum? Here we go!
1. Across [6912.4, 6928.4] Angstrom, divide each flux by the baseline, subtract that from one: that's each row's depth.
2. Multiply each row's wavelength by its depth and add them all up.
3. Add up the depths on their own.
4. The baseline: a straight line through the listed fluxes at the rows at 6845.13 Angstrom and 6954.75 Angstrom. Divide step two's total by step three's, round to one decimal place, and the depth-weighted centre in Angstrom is 6922.9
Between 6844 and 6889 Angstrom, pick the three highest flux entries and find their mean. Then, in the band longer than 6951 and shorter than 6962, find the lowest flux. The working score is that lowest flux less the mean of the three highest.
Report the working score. -0.72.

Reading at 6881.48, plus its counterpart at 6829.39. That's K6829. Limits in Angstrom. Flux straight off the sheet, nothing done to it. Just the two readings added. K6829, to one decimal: 14.7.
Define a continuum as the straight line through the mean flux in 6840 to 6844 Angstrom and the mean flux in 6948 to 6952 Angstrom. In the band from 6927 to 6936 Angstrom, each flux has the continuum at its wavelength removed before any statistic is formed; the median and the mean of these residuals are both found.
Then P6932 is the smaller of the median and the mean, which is 0.11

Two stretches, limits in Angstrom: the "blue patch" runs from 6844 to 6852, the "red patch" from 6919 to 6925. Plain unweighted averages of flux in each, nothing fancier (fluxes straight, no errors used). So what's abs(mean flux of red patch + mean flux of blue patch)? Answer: 15.2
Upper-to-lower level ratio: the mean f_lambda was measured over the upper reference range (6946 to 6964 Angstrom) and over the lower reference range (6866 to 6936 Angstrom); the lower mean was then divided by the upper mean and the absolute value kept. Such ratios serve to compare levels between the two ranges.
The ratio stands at 1.03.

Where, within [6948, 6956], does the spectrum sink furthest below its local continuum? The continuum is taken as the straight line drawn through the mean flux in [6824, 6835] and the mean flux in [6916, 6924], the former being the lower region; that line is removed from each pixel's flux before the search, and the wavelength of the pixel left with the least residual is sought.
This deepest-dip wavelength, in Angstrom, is 6948.35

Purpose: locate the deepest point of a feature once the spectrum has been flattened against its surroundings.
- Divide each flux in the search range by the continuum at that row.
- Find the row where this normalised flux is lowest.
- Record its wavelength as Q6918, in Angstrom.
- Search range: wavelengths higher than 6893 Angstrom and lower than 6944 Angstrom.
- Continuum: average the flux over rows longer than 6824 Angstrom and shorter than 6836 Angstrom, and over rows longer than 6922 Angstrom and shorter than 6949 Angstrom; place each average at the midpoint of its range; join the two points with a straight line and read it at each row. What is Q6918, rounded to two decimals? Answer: 6911.65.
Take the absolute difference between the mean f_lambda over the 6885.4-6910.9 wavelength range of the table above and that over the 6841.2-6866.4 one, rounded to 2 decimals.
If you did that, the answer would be 0.10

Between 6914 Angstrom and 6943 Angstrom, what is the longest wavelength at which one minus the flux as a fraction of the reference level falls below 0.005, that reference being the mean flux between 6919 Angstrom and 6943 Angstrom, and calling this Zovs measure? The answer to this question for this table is 6941.95 Angstrom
